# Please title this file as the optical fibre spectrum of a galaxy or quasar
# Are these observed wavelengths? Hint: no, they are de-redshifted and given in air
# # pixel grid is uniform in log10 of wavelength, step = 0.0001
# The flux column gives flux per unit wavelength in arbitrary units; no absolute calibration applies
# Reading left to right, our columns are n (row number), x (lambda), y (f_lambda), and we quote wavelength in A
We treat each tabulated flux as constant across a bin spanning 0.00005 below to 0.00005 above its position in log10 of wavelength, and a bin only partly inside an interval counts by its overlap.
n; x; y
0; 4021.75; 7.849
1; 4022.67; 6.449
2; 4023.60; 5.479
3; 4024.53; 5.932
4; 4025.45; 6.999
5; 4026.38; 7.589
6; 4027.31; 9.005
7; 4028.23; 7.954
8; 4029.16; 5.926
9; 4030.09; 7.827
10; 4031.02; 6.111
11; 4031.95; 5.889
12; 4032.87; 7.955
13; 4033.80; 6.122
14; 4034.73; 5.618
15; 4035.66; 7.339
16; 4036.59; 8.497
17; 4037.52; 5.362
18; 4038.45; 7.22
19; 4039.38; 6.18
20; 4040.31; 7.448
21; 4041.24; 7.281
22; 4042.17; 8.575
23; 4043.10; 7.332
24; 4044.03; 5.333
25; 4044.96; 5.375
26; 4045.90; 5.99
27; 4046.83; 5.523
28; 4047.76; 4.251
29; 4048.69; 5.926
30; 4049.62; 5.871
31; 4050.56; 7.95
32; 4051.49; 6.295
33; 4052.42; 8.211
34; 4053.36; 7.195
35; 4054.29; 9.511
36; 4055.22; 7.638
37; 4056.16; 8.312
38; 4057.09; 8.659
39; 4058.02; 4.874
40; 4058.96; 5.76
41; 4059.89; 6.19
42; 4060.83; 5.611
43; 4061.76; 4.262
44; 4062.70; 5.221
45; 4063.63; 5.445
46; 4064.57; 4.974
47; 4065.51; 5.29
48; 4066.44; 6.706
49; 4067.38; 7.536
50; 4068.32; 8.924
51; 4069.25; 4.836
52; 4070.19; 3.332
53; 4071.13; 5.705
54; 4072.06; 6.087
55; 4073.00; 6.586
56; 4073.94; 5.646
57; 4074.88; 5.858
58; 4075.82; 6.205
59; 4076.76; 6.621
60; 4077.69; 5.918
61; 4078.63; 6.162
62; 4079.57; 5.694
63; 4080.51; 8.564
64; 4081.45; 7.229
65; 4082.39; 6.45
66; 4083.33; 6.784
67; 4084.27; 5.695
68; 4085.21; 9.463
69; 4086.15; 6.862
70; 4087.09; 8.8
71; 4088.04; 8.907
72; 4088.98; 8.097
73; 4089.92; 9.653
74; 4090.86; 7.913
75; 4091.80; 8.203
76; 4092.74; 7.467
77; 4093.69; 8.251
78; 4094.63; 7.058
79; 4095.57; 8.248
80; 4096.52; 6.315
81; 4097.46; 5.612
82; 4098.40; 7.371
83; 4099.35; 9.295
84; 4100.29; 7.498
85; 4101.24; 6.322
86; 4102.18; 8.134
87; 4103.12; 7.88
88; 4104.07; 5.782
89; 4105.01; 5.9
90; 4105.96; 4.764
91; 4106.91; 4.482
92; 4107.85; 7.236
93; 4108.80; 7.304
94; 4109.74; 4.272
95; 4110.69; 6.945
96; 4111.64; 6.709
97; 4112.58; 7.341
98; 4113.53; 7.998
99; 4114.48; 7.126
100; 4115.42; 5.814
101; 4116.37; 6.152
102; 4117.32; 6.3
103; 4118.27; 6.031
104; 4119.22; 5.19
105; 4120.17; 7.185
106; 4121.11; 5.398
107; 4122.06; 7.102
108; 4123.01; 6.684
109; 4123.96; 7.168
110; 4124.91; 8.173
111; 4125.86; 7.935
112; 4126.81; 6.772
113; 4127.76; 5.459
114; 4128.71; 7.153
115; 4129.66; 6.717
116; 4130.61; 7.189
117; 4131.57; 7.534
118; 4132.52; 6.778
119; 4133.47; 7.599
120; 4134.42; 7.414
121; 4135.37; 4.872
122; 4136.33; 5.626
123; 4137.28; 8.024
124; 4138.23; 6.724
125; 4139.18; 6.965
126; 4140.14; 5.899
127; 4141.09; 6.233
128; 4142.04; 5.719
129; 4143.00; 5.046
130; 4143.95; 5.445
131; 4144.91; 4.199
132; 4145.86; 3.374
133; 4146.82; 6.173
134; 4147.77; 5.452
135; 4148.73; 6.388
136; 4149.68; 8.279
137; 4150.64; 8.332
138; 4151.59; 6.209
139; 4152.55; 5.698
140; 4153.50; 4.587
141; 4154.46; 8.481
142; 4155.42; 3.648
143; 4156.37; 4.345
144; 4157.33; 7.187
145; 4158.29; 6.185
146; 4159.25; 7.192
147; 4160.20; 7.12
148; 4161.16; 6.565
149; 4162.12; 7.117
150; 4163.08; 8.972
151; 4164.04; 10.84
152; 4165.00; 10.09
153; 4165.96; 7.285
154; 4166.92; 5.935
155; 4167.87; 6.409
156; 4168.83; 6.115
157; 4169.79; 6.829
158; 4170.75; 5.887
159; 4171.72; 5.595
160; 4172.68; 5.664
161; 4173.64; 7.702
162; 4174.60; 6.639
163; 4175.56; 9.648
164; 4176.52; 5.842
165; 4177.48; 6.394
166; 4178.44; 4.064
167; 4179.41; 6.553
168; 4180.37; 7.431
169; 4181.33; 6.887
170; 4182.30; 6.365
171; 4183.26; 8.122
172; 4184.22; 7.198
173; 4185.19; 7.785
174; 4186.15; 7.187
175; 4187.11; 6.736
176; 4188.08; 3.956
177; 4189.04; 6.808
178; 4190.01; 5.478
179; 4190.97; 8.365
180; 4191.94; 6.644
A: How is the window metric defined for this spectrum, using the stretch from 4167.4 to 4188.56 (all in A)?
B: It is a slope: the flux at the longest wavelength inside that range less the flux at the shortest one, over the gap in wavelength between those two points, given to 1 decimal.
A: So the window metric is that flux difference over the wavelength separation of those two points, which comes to -0.1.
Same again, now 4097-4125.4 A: 0.1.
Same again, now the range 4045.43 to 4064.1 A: 0.0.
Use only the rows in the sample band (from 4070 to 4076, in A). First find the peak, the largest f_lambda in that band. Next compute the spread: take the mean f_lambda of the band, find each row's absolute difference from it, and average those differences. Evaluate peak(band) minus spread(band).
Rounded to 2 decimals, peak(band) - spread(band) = 5.93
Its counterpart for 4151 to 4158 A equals 7.15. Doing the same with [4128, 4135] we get 7.33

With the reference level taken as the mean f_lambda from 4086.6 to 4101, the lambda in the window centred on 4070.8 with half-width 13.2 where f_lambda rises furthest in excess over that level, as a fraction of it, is 4068.32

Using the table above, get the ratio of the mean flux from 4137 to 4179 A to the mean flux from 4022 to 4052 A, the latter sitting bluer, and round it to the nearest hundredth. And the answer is 0.98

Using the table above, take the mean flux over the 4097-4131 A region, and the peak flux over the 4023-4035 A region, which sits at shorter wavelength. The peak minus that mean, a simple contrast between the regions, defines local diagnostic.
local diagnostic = 2.33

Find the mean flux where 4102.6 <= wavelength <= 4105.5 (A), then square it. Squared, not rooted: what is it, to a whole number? 43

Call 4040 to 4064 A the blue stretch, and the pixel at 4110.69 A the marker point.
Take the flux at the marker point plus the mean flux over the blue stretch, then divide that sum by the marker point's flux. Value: 1.9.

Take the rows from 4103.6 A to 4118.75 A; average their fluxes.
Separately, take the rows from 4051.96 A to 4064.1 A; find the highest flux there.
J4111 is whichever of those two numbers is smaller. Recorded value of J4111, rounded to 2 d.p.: 6.26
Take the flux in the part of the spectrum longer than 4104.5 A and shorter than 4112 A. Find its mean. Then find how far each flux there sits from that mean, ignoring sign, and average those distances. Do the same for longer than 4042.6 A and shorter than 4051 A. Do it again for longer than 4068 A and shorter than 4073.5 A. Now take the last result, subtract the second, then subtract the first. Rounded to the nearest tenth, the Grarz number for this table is -0.6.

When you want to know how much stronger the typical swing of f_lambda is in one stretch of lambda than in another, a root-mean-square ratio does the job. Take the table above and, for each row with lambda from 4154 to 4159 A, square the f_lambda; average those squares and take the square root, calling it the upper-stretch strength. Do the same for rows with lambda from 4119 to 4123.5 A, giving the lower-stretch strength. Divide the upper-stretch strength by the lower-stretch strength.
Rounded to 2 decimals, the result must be 0.98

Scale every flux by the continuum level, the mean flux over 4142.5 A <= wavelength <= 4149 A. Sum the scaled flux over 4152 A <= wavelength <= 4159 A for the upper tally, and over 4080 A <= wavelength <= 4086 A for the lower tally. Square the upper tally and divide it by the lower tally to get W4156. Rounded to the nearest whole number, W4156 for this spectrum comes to 7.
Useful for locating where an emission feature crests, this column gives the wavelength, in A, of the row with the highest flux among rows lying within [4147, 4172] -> 4164.04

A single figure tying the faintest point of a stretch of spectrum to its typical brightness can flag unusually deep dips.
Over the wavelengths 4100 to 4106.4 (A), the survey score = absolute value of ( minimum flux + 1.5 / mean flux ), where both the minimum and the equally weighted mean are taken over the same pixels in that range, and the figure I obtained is 5.0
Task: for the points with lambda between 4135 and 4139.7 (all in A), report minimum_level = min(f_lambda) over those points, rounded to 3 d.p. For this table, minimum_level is 4.872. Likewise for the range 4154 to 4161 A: 3.648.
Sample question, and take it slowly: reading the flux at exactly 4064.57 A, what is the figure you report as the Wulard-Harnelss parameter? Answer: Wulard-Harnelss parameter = 4.974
